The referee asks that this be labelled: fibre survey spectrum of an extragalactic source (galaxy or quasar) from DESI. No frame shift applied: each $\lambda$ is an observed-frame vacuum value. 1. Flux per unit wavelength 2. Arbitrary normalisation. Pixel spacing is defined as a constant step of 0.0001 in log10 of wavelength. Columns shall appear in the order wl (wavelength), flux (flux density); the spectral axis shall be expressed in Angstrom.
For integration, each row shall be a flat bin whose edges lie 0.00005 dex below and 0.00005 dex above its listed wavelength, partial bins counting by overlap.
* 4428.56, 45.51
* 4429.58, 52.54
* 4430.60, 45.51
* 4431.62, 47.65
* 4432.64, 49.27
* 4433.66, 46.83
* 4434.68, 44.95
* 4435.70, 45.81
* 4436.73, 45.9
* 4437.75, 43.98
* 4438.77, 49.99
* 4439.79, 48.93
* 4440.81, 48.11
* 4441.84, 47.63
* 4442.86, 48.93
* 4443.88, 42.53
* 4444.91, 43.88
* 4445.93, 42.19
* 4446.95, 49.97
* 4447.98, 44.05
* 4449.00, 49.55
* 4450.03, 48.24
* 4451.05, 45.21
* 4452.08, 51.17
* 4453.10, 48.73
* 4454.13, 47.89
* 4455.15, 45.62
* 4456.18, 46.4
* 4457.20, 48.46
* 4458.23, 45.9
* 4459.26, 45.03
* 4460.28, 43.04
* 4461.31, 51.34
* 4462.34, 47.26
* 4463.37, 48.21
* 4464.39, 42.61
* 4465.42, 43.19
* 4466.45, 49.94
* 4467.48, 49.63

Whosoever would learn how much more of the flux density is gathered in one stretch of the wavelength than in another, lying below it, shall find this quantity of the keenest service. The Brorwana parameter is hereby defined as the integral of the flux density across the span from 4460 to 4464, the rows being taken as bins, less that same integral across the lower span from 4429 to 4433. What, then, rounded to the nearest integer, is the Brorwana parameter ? -4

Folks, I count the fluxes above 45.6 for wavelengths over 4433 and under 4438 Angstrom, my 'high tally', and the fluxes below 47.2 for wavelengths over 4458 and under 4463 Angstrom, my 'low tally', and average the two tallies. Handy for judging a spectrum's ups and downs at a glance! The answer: 3.0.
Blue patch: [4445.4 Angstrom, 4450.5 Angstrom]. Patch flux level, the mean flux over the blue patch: 46.8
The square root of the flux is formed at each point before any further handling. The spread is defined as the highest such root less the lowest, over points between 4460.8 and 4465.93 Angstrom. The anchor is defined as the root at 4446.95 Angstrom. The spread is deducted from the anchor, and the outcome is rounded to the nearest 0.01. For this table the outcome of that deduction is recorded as 6.43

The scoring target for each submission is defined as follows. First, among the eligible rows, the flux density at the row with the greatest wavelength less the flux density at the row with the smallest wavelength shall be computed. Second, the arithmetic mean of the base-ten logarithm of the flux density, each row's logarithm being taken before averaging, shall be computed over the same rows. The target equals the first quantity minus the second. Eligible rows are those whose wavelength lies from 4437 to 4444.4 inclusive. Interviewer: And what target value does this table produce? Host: -3.1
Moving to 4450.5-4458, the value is 1.6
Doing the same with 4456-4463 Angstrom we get -0.8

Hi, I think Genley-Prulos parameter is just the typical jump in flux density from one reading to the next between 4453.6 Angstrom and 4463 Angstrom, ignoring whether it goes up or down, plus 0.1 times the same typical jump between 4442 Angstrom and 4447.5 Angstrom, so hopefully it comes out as 3.3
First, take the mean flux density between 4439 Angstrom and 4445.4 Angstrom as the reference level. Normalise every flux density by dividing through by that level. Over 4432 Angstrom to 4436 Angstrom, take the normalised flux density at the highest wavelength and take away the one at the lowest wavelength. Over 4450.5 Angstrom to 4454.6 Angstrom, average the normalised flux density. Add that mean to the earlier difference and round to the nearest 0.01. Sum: 0.96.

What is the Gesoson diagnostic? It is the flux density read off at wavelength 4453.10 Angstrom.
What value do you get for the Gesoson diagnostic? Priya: 48.73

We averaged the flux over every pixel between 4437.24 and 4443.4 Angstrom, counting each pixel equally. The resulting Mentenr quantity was 47.9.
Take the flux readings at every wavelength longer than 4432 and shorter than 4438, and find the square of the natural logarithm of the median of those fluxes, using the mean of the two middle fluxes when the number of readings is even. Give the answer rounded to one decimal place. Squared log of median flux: 14.6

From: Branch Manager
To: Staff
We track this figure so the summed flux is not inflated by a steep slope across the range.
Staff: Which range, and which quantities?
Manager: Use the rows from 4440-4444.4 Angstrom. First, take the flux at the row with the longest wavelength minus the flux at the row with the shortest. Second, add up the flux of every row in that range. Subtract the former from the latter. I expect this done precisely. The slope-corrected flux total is 193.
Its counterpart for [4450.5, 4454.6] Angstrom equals 190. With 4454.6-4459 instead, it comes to 186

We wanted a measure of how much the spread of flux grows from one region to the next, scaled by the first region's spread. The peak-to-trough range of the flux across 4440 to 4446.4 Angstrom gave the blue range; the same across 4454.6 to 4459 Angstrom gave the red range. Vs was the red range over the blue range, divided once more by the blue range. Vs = 0.063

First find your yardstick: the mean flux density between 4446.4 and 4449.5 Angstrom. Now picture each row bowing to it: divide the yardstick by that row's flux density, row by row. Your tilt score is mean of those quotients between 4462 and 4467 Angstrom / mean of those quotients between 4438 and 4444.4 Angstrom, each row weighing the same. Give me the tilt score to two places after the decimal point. 1.03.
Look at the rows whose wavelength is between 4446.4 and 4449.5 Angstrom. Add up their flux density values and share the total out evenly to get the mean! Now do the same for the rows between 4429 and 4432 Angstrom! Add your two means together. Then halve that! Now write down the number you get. 48.2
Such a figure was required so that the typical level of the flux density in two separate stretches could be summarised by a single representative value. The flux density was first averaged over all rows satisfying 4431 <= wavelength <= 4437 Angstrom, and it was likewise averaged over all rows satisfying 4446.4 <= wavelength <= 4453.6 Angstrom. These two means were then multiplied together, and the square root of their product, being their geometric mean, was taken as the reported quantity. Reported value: 47.4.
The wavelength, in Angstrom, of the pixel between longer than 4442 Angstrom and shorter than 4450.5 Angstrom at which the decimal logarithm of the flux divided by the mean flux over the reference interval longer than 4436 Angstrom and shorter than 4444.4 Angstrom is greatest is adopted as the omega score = 4446.95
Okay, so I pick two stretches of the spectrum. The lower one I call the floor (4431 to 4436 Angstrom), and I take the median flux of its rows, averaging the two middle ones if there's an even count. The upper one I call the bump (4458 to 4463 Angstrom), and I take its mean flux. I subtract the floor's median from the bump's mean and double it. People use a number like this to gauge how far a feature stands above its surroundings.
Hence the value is -1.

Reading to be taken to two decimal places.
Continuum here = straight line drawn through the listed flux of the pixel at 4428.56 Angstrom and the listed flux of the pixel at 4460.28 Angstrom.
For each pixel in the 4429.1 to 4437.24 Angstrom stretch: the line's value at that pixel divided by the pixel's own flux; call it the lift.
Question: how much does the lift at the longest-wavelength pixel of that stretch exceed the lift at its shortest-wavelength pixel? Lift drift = 0.11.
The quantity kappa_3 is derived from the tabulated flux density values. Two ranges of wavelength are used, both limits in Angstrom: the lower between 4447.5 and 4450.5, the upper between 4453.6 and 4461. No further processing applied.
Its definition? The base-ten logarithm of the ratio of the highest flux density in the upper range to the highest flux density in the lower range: -0.010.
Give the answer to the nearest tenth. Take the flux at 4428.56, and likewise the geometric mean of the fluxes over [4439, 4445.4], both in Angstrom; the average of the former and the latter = 46.1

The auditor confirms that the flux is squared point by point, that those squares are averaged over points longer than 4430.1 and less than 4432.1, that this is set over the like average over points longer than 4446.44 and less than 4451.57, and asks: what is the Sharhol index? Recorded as 0.96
